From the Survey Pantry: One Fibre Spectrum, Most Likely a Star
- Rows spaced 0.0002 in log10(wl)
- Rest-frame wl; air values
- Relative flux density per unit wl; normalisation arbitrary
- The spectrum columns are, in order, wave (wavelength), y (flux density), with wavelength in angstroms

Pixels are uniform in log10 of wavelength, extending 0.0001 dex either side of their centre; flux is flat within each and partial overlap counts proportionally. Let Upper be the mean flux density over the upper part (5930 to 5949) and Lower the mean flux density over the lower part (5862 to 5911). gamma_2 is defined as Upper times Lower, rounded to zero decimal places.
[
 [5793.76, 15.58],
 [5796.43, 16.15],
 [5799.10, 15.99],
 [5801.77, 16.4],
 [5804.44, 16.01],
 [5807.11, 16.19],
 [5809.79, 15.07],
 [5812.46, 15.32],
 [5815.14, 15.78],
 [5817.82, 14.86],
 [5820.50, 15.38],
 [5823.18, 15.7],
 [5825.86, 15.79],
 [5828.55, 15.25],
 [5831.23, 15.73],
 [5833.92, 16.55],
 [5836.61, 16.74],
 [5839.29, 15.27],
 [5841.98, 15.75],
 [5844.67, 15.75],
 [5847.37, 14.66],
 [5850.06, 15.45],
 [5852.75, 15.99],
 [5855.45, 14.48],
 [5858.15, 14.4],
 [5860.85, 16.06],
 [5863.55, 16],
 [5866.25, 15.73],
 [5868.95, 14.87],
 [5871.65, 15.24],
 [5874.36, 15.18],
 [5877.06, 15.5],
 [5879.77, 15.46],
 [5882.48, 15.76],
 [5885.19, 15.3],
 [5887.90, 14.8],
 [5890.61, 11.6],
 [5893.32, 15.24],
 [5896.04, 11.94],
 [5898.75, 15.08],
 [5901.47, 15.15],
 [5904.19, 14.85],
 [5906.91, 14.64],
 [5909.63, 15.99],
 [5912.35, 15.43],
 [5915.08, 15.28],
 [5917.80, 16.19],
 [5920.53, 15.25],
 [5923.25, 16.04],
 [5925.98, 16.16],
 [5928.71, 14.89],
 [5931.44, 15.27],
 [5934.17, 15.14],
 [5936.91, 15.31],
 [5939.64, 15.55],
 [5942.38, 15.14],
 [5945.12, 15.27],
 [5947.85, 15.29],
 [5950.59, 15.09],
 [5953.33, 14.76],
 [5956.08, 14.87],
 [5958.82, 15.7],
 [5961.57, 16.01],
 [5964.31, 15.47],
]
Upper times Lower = 228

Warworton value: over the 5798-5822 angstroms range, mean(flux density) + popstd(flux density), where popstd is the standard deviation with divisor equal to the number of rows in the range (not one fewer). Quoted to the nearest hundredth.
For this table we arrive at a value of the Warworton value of 16.17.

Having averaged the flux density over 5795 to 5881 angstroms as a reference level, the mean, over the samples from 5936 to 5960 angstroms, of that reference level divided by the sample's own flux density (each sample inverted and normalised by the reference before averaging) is 1.02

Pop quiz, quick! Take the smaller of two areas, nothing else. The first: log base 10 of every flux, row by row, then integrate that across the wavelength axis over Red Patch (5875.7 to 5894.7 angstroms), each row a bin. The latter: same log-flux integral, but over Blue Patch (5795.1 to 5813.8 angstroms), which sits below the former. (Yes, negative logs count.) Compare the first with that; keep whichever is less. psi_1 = 22.2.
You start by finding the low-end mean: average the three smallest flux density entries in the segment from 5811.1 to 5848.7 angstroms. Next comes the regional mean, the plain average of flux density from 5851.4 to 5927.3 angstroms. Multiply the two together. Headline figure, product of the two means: 226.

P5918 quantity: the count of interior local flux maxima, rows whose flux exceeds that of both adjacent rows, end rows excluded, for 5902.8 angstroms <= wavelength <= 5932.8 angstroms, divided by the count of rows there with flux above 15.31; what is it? 0.60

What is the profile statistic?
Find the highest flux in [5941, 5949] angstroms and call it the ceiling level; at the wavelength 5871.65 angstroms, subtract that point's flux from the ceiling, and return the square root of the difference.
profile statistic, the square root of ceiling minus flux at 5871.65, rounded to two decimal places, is 0.22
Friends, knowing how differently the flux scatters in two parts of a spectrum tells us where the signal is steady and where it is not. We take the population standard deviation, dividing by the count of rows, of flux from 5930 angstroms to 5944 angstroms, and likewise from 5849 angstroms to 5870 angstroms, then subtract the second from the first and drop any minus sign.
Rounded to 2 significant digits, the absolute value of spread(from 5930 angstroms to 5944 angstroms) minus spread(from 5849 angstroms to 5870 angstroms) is 0.50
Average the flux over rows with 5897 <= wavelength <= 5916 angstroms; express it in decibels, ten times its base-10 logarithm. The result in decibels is 11.8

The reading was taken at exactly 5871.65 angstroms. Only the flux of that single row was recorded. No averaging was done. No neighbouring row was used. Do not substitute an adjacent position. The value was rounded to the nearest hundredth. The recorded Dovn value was 15.24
